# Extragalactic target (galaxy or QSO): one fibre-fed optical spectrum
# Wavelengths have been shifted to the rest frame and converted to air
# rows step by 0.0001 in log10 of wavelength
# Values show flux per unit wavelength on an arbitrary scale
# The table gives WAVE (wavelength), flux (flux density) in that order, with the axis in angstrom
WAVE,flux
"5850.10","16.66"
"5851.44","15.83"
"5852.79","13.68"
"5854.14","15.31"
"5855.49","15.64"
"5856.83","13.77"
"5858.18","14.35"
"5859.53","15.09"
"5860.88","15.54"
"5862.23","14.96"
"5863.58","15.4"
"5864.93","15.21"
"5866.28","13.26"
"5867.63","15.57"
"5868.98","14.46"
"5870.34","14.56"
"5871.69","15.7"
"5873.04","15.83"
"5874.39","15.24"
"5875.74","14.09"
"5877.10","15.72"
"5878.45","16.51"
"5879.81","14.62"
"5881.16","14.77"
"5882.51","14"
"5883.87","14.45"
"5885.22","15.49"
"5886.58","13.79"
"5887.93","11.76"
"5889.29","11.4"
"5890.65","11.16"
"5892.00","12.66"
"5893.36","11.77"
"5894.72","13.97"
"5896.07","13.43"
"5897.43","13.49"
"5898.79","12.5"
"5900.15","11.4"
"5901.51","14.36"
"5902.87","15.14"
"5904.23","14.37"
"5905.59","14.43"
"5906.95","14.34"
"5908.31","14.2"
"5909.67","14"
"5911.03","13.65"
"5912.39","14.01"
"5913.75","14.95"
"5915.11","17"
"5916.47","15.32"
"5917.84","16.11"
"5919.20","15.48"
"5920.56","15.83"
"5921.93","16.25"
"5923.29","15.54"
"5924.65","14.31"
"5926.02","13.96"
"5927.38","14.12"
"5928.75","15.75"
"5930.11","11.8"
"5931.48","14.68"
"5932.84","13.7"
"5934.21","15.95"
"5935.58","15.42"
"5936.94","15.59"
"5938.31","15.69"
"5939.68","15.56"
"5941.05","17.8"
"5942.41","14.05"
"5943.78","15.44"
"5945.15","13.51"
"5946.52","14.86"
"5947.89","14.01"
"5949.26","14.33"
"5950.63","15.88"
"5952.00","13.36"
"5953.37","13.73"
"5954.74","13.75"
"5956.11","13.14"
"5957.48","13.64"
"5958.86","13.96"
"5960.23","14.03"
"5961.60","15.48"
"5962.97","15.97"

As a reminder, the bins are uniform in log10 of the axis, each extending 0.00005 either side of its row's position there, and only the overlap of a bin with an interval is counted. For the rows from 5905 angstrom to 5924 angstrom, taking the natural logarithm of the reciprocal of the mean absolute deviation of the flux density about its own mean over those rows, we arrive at 0.16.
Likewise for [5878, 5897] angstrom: -0.27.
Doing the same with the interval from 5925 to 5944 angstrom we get -0.07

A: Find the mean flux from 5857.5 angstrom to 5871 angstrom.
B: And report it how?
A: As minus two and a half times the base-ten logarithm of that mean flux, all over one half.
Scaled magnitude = -5.86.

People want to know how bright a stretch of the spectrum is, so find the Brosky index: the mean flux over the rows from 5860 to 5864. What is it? 15.3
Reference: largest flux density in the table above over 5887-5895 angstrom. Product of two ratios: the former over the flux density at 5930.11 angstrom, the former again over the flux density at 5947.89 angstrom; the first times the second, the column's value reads 1.18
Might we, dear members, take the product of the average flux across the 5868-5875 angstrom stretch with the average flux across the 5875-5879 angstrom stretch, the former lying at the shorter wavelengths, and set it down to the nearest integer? 234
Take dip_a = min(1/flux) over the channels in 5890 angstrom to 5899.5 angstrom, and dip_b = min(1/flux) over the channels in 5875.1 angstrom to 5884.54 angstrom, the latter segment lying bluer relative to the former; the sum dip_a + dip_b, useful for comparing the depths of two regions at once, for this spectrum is 0.132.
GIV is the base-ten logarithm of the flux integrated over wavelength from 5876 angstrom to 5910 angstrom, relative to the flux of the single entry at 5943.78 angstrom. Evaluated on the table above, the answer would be 1.48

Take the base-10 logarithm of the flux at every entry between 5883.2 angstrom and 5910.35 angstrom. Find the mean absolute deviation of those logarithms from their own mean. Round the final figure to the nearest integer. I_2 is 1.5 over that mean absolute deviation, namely 40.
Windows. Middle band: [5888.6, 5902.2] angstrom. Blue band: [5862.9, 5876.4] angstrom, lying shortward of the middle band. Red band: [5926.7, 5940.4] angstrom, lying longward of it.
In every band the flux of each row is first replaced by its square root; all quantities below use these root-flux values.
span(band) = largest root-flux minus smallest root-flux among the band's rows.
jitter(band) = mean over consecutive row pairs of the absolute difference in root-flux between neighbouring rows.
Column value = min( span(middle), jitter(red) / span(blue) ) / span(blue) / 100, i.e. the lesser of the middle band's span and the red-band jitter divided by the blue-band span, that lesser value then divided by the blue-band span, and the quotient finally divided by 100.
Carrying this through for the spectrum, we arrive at 0.0133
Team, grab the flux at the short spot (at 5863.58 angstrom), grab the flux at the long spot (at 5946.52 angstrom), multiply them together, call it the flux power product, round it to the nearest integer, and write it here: 229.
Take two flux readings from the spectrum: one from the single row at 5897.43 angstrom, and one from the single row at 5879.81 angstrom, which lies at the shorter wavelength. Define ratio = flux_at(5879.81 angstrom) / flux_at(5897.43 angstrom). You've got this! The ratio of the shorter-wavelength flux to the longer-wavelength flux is 1.08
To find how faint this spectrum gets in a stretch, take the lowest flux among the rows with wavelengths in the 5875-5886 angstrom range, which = 14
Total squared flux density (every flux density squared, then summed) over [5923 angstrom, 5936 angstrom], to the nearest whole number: 2123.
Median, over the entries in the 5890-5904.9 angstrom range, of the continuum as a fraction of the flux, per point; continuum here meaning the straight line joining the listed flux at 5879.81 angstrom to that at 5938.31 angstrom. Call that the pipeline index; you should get 1.11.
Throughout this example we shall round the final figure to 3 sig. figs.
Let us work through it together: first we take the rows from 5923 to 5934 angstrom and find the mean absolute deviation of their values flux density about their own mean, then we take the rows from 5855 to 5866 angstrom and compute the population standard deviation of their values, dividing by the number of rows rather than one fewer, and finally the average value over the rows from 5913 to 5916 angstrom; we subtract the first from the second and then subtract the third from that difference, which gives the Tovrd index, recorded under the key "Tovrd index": -16.2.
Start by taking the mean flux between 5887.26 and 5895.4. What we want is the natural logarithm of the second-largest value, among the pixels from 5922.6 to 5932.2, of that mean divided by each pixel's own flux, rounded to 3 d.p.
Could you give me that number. -0.141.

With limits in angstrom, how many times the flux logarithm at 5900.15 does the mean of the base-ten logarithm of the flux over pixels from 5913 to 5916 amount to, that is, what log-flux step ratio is 1.138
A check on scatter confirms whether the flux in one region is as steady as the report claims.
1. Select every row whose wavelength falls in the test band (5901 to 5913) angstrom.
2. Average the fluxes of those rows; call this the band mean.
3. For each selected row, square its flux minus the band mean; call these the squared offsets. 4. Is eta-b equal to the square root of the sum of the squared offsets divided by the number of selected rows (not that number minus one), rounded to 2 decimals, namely 0.39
